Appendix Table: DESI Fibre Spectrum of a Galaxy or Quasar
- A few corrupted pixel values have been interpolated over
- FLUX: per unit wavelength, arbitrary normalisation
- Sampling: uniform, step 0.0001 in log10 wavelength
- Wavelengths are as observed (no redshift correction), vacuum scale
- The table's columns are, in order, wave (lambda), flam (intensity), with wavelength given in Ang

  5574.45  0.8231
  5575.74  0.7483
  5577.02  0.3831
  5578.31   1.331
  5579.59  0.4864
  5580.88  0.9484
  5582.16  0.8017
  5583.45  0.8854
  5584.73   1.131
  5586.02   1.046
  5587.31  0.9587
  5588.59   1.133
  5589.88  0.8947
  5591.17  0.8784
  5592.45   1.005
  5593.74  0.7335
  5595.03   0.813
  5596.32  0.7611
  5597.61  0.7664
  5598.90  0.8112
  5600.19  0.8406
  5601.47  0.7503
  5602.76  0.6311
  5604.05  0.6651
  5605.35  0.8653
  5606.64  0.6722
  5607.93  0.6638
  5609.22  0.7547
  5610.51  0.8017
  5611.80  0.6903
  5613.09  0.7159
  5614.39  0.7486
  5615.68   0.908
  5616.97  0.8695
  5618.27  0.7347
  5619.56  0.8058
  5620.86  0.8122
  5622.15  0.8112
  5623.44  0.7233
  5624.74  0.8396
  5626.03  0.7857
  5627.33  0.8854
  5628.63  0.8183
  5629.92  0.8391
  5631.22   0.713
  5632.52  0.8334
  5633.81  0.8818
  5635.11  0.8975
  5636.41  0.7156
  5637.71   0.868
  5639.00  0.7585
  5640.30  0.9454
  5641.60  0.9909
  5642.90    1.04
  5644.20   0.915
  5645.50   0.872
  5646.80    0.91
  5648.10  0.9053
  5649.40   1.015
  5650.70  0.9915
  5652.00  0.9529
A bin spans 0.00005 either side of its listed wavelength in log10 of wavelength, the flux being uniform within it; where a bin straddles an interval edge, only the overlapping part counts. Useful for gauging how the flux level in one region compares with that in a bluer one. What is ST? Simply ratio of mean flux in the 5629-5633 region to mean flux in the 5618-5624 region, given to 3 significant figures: 1.02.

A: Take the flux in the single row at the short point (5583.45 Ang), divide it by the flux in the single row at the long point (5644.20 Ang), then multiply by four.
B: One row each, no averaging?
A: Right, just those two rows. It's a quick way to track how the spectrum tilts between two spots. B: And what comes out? 3.9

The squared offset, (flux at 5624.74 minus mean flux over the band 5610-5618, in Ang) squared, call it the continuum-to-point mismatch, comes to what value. 0.003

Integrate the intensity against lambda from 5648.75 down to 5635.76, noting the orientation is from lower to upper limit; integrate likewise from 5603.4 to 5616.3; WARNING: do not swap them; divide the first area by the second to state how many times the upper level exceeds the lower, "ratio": 1.20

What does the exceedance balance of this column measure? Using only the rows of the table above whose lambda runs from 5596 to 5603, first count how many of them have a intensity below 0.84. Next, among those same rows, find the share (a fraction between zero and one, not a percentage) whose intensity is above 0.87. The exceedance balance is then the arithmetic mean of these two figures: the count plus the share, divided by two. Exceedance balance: 2.5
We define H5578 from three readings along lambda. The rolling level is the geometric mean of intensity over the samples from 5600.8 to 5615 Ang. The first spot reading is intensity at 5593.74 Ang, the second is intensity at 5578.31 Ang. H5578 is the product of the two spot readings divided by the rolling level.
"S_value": 1.35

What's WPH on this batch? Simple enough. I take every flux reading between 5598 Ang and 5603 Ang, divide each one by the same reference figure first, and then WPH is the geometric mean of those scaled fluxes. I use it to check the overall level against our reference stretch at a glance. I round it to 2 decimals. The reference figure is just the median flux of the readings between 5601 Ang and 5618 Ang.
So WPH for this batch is 1.01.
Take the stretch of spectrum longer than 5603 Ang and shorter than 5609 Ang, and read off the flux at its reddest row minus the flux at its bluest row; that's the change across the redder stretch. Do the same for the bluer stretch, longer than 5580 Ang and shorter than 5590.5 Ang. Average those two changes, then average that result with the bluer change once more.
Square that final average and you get 0.0016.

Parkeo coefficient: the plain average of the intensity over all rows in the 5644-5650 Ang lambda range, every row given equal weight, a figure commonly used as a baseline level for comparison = 0.92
